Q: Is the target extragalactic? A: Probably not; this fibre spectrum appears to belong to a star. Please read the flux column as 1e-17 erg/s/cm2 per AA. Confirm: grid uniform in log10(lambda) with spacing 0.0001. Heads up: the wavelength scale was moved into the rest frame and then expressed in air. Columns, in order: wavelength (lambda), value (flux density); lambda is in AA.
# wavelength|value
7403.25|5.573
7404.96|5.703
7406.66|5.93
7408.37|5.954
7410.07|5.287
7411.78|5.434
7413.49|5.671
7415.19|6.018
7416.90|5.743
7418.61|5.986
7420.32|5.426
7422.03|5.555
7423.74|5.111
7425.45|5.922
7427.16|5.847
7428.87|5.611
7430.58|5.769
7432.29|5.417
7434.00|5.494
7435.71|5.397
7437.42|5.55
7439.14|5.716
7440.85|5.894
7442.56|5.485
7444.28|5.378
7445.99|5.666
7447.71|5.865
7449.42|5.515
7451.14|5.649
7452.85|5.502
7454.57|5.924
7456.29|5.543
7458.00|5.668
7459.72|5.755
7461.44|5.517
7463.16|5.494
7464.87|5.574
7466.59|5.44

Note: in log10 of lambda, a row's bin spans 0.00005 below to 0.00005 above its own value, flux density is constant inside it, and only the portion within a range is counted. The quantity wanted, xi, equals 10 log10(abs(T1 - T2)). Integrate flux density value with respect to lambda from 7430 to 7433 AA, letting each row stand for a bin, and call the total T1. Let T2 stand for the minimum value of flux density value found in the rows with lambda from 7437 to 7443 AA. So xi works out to 11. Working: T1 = 17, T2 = 5.485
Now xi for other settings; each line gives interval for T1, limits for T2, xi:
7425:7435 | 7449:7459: 17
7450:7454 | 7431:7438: 12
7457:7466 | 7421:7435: 17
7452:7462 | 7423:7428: 17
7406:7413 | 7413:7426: 15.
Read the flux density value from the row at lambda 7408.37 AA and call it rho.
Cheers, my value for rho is 5.954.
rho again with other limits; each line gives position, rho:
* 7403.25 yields 5.573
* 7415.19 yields 6.018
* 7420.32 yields 5.426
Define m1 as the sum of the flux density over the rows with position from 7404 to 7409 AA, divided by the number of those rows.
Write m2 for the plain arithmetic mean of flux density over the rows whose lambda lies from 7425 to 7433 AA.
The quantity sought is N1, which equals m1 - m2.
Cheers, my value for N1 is 0.15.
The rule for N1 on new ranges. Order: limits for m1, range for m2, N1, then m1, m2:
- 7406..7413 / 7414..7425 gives 0.01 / 5.65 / 5.64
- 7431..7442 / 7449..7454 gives 0.02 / 5.58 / 5.56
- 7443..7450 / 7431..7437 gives 0.17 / 5.61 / 5.44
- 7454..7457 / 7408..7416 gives 0.06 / 5.73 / 5.67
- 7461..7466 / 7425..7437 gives -0.11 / 5.53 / 5.64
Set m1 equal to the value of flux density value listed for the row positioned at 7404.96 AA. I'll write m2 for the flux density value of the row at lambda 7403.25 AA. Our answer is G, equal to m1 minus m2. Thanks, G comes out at 0.1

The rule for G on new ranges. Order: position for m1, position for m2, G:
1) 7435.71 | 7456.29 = -0.1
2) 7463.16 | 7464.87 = -0.1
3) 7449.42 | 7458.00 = -0.2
